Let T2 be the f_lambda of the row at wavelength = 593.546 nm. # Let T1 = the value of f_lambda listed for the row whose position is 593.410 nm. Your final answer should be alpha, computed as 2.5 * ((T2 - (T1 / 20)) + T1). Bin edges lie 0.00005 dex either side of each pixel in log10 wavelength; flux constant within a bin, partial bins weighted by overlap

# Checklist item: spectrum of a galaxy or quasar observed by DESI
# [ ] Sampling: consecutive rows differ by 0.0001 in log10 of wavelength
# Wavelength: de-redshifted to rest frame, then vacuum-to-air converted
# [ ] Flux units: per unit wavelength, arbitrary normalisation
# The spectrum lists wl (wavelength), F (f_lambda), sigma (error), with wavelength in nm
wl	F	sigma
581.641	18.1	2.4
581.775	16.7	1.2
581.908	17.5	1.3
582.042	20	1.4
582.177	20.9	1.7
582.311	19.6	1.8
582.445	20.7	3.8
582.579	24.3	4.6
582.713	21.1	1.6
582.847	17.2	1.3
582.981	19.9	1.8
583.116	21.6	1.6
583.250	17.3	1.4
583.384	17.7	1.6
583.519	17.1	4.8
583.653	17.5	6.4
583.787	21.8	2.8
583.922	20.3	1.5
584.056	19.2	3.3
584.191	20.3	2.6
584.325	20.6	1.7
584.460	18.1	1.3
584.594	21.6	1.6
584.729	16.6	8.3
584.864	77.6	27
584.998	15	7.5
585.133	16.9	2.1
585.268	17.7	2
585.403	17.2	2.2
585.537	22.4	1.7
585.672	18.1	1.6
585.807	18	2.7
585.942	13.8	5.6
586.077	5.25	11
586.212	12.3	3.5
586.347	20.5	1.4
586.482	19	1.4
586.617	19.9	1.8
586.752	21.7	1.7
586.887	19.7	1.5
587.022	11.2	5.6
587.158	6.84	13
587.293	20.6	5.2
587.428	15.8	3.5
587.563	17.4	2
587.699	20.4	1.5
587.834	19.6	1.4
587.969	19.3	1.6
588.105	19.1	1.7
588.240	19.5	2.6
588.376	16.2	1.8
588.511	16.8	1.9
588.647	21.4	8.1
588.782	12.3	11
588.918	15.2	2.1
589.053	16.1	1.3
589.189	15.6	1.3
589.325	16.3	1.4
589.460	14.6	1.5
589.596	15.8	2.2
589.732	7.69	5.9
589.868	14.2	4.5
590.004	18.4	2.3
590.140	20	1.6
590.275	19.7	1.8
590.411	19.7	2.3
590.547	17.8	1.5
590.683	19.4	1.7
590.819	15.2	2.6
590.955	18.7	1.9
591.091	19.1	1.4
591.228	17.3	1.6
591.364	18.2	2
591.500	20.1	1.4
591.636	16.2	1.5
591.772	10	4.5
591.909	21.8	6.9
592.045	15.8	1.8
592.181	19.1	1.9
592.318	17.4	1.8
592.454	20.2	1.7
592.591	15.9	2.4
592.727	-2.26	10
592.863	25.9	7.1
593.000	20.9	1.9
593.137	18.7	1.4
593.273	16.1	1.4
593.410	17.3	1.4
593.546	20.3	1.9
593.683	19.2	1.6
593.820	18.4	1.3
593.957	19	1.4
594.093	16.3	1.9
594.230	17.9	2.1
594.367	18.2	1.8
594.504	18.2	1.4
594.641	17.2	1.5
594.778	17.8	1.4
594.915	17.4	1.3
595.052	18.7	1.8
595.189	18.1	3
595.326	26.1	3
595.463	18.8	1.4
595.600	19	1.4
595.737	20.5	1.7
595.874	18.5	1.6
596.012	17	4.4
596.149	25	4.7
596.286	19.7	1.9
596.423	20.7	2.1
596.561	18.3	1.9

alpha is 91.8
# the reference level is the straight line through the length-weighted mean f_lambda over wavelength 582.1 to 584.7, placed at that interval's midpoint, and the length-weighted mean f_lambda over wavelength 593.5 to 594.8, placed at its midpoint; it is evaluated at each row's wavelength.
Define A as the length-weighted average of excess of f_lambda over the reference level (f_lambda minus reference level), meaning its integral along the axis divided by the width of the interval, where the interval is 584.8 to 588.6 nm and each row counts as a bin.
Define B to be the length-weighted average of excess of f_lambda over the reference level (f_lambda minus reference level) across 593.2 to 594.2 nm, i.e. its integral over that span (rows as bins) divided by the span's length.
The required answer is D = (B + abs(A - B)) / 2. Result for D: -0.1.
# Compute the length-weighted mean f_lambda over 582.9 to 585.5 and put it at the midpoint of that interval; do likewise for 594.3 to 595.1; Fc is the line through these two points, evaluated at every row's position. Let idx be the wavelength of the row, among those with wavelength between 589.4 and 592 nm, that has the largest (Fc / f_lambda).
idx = 589.732 nm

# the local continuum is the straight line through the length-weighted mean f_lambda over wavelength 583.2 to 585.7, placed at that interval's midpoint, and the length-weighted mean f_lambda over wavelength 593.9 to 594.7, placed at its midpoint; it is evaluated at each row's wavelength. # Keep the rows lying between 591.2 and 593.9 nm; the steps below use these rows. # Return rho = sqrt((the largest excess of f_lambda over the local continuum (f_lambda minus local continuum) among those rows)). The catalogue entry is 2.7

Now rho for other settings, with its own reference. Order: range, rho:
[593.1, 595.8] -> 3.0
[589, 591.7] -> 1.1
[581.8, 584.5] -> 1.3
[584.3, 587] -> 7.5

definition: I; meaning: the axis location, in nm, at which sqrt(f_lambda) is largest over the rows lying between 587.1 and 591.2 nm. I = 588.647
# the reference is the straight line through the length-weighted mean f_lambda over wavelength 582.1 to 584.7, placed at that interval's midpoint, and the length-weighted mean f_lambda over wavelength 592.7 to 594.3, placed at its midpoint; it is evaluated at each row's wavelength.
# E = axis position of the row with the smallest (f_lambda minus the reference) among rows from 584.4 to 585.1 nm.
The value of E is 584.998 nm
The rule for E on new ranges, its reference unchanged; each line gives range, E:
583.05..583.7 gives 583.519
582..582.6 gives 582.311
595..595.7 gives 595.189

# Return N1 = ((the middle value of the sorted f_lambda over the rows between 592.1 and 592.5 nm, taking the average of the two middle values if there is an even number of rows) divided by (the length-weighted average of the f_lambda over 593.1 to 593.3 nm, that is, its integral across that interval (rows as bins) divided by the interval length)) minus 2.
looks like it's -0.91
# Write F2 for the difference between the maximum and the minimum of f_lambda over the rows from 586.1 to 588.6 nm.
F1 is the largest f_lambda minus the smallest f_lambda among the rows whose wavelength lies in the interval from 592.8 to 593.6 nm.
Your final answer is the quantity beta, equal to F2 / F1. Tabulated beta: 1.5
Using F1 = 10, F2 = 15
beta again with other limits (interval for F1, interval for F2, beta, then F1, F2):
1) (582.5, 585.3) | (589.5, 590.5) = 0.2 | 63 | 12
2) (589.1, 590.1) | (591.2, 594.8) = 2.6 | 11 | 28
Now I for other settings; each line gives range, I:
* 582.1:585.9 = 584.864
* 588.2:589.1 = 588.647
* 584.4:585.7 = 584.864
